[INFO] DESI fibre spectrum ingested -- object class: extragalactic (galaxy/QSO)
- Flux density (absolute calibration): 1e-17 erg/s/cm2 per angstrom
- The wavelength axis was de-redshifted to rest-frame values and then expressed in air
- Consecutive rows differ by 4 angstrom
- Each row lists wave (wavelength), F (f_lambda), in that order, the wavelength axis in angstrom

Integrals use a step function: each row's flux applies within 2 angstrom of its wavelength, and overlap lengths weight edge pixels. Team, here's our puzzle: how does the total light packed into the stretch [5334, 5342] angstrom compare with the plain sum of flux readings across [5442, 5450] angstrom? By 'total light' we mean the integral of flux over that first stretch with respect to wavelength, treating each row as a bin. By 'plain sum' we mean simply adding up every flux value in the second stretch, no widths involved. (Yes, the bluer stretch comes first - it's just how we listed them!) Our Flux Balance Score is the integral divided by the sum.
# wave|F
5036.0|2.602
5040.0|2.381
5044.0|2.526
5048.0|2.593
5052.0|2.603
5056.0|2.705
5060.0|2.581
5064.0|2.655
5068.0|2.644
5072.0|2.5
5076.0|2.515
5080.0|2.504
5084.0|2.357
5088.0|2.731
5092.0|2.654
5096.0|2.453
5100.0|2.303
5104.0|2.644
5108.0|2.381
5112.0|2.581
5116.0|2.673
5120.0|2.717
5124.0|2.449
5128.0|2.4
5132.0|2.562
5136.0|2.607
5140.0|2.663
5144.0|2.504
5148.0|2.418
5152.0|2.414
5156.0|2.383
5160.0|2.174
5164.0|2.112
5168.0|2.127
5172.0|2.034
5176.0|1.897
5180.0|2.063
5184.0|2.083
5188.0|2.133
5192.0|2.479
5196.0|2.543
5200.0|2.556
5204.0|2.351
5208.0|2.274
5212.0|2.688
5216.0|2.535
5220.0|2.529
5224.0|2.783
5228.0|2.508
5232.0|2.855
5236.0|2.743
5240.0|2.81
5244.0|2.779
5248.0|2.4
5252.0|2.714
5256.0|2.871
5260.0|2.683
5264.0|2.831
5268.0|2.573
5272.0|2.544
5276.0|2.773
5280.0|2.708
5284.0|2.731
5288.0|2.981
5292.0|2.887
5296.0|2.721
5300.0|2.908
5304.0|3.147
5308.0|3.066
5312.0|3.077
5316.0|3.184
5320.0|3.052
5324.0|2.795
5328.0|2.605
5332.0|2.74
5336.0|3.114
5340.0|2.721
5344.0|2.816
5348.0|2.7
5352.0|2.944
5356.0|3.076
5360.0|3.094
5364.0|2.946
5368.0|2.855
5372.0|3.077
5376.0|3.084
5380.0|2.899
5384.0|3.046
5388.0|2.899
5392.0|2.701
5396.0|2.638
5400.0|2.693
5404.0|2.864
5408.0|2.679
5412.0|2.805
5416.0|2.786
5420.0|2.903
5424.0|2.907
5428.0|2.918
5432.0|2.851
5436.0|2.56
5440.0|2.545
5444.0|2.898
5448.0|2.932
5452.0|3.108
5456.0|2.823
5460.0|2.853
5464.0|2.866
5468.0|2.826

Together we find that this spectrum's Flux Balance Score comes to 4.0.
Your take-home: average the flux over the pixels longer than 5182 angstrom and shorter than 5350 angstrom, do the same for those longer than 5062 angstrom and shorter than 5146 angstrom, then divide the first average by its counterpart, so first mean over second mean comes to 1.07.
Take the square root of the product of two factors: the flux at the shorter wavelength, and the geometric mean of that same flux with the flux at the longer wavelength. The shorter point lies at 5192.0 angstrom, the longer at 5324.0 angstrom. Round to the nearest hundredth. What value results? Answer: 2.55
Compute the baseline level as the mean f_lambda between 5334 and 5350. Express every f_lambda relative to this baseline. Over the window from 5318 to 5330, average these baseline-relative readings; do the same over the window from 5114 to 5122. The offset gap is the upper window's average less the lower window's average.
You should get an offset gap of 0.12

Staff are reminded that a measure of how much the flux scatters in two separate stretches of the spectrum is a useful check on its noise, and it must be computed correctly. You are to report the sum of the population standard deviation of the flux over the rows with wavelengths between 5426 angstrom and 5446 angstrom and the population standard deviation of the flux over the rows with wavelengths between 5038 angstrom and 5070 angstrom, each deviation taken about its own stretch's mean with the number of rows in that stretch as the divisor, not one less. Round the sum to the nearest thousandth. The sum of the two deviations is 0.259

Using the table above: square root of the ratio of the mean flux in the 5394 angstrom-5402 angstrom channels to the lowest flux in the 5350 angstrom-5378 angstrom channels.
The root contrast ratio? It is 0.966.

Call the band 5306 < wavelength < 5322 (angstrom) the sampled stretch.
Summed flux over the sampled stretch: 12.4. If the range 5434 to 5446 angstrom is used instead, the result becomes 8.0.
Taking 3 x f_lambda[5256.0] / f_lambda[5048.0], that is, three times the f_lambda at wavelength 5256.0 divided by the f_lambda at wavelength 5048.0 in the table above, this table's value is 3.3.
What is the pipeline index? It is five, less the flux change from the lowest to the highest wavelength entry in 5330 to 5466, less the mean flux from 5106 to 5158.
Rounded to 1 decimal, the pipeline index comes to 2.4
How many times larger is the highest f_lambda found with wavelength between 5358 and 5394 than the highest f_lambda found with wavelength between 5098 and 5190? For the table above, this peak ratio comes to 1.14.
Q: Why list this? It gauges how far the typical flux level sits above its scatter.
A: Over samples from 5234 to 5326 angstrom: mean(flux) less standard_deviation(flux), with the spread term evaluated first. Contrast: 2.63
